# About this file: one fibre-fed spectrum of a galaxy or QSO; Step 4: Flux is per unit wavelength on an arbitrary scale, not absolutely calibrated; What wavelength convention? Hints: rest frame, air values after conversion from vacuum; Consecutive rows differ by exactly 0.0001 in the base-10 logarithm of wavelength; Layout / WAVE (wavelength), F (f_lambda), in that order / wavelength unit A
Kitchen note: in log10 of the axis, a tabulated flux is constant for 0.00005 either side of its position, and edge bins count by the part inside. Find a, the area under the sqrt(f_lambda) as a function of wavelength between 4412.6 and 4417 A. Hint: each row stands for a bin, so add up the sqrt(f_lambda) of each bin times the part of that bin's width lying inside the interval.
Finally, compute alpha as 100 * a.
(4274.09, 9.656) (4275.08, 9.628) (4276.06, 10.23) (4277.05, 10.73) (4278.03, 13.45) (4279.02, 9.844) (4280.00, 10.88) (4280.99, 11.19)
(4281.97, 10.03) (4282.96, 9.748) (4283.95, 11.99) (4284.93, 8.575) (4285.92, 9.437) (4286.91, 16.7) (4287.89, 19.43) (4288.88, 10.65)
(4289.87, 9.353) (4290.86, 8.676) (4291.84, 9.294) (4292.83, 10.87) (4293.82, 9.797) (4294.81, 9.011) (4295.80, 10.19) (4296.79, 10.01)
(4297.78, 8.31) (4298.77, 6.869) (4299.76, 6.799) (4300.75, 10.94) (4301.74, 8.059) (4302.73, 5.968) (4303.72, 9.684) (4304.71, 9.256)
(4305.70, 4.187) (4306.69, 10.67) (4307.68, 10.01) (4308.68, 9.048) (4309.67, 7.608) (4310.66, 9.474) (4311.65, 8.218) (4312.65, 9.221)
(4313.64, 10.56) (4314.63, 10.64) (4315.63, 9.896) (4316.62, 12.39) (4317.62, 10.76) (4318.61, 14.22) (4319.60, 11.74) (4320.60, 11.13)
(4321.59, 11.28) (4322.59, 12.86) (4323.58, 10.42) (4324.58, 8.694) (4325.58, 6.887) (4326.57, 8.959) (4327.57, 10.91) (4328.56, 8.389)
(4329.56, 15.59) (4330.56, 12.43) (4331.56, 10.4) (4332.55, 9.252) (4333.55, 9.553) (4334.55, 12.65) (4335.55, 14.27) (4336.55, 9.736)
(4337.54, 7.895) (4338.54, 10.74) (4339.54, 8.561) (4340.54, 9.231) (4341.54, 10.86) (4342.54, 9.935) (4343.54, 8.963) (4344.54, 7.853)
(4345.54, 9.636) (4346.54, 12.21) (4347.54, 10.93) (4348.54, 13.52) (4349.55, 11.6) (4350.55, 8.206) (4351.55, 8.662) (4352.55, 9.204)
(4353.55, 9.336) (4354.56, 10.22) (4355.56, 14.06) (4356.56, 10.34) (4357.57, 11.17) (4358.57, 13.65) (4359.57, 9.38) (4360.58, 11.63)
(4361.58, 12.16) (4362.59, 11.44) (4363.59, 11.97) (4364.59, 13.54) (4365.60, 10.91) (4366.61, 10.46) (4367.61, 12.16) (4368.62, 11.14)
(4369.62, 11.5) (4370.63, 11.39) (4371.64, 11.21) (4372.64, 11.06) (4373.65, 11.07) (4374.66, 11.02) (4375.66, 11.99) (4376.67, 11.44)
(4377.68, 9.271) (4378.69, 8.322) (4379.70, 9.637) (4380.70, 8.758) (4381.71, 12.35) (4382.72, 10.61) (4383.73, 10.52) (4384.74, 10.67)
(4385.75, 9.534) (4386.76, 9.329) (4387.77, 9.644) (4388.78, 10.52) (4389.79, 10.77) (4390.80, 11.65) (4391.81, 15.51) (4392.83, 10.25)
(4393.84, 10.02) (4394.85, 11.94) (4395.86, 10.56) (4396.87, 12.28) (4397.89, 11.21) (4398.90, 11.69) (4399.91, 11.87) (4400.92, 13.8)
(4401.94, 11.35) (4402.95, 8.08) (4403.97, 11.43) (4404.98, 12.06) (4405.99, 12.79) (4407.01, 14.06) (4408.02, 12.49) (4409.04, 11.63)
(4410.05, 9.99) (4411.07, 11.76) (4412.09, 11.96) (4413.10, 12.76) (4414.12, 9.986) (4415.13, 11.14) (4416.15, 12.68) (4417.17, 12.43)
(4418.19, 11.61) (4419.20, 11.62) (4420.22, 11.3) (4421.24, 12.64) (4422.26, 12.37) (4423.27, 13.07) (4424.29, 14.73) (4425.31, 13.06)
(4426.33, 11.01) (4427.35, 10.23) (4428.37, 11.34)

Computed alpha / 1502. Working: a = 15.0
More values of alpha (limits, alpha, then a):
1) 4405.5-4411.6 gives 2118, 21.2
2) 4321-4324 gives 1020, 10.2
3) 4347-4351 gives 1327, 13.3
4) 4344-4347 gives 939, 9.4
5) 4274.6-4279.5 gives 1606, 16.1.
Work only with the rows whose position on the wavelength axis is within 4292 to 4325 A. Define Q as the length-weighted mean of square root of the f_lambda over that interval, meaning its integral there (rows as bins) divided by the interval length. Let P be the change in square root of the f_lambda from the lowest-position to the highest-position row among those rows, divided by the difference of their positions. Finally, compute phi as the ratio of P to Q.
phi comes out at -0.004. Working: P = -0.011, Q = 3.09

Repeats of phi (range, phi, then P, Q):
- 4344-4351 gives 0.003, 0.010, 3.24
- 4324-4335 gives 0.019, 0.061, 3.19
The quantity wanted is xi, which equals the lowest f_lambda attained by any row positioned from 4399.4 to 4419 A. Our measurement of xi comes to 8.08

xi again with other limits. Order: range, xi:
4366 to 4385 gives 8.322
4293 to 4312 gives 4.187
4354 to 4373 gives 9.38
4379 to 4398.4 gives 8.758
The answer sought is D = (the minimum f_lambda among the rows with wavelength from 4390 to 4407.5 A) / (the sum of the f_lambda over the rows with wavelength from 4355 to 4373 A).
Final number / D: 0.04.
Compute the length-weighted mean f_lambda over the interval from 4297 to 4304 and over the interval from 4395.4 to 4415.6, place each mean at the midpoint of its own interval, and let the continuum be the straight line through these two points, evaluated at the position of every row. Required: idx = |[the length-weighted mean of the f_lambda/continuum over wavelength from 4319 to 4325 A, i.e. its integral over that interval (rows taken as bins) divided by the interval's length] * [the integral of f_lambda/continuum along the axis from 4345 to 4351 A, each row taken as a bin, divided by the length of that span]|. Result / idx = 1.42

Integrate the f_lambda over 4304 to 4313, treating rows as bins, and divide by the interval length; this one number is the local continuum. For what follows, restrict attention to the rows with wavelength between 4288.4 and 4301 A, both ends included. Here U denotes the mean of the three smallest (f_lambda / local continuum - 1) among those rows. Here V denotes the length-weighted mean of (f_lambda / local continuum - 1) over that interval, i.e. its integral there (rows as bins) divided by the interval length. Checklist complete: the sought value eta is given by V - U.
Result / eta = 0.223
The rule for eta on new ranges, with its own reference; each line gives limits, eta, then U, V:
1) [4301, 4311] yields 0.292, -0.32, -0.02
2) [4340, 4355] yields 0.206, -0.05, 0.16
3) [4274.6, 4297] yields 0.245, 0.01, 0.26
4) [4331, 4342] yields 0.200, -0.01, 0.19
